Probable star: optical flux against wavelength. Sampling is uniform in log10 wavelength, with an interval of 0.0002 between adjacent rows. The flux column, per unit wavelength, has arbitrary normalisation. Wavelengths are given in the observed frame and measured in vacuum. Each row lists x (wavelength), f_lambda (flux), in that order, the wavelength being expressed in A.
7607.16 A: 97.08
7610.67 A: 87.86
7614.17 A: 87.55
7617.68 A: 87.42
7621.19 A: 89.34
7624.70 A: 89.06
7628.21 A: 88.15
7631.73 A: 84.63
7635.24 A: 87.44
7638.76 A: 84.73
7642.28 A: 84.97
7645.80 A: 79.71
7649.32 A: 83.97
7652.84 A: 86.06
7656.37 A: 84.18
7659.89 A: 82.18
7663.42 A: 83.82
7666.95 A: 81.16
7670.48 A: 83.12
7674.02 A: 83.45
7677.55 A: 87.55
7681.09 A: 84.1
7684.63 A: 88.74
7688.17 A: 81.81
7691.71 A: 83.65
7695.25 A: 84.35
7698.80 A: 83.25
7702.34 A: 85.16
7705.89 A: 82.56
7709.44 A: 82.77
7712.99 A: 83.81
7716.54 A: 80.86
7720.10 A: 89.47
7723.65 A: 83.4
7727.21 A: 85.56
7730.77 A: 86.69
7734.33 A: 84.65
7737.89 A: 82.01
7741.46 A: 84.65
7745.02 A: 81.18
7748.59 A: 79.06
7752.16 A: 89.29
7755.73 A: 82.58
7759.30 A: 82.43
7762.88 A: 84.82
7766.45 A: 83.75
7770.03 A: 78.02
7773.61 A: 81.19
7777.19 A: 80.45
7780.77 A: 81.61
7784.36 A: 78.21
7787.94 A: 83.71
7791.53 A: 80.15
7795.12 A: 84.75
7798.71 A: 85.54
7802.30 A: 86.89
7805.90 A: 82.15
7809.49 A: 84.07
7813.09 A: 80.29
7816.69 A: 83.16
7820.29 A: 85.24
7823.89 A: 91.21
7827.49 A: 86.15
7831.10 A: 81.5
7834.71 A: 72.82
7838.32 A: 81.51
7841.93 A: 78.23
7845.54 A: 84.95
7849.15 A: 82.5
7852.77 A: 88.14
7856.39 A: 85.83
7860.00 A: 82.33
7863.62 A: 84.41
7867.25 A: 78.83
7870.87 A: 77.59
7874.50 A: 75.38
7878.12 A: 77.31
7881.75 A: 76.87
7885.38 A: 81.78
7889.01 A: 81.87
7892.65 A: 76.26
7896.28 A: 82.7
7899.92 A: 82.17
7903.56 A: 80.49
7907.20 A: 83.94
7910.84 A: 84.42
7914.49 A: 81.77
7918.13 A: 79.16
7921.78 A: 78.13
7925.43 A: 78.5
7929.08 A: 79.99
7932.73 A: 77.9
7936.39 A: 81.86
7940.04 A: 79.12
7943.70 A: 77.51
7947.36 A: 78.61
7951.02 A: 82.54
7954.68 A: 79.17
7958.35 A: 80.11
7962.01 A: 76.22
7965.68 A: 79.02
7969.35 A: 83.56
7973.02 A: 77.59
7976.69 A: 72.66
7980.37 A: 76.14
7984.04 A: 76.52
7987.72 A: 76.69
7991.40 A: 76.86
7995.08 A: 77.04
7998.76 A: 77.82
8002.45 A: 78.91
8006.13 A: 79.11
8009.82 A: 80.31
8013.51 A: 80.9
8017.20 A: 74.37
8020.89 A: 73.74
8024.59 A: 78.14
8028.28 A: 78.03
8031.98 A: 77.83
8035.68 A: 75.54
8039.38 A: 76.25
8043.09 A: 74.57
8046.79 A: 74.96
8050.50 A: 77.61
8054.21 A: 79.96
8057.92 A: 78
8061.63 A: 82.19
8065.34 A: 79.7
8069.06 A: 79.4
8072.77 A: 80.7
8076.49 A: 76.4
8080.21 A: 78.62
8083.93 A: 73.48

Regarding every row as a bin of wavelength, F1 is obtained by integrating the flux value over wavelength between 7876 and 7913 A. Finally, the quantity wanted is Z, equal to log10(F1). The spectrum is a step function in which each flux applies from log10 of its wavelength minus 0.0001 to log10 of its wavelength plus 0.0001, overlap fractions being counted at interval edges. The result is 3.48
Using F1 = 2988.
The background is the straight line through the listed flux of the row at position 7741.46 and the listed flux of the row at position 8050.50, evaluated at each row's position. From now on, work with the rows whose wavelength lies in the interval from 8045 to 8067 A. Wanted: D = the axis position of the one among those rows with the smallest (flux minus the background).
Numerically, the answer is 8046.79 A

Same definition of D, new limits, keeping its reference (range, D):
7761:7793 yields 7770.03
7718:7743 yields 7737.89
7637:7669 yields 7645.80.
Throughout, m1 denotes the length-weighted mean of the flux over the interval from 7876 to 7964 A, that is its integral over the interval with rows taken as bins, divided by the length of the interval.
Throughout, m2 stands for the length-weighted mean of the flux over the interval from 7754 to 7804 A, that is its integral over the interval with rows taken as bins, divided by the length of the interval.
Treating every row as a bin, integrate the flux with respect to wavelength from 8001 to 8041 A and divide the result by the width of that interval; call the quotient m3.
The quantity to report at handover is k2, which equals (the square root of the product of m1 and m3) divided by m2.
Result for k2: 0.96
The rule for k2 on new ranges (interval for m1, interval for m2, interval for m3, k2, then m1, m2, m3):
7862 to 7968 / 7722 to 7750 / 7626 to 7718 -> 0.98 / 80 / 83.5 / 84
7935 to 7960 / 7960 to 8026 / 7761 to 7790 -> 1.04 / 80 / 77.5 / 81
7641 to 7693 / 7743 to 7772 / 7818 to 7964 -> 1.00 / 84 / 82.7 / 81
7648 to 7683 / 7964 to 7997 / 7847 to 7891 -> 1.07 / 84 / 77.3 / 81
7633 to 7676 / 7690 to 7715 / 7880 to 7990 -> 0.98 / 84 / 83.6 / 79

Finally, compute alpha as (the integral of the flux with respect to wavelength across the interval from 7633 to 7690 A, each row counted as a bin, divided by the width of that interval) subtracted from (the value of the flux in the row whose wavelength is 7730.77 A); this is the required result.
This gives 2.5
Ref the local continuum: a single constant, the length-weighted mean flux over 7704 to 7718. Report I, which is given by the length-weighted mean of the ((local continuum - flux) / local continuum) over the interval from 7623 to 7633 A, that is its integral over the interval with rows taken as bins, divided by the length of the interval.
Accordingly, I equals -0.06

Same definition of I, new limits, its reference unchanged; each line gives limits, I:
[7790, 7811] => -0.02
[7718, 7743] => -0.03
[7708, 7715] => -0.01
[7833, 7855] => 0.01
